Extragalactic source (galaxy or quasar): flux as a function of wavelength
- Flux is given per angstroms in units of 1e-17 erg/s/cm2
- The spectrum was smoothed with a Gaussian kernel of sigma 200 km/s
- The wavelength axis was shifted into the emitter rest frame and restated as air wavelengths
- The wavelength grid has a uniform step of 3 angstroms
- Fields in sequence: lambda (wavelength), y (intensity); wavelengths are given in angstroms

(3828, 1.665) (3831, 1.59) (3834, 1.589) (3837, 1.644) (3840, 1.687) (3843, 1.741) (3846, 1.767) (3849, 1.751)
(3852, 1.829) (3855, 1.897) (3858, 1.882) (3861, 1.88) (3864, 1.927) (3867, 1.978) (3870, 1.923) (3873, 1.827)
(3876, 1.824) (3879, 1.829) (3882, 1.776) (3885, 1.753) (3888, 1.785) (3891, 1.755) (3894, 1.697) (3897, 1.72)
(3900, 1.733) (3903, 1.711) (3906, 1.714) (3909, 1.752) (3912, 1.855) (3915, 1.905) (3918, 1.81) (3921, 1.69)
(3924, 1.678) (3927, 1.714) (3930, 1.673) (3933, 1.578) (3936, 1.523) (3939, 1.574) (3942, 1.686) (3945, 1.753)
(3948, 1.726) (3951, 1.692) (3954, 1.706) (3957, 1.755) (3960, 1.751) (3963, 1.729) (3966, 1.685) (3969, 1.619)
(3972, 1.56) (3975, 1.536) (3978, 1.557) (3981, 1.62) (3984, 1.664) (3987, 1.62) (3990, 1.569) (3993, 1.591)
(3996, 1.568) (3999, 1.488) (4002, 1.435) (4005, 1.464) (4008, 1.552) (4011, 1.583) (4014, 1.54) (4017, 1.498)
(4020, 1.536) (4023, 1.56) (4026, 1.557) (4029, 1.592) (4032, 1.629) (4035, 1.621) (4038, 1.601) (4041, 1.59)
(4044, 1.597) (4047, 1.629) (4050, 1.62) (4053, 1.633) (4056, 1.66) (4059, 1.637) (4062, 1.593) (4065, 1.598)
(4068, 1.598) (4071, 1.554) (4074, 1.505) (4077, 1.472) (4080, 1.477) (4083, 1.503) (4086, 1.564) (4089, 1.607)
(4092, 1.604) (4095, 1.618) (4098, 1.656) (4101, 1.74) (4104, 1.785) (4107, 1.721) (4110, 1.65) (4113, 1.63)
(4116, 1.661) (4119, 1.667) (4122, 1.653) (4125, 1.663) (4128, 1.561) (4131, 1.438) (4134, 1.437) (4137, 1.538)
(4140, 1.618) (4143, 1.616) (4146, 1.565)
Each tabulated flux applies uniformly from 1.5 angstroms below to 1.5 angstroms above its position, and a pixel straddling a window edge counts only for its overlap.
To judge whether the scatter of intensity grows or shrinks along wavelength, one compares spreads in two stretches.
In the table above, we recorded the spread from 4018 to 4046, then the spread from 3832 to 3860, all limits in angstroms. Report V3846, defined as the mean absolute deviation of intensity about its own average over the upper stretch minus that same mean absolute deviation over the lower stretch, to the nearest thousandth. -0.056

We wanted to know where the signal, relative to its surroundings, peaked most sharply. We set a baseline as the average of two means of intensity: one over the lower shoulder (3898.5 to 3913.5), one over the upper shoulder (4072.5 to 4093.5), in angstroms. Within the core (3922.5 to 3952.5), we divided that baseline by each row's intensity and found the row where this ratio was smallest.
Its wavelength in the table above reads 3945 angstroms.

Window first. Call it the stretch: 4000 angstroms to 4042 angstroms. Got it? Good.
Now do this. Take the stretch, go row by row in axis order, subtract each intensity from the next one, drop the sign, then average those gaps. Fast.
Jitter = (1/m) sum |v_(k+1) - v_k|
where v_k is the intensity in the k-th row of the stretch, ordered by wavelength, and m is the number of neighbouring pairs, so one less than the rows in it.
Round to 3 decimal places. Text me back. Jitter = 0.031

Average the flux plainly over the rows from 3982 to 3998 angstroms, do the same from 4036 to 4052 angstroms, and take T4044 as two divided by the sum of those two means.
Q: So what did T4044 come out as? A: 0.623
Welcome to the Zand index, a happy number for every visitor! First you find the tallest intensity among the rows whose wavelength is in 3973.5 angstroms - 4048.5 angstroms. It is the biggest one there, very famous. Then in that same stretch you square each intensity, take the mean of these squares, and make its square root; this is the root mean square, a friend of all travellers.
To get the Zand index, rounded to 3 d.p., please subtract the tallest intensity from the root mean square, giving -0.095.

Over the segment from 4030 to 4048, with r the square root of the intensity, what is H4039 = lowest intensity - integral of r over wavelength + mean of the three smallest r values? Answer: -20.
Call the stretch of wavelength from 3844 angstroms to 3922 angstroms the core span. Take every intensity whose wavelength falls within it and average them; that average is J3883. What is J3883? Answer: 1.81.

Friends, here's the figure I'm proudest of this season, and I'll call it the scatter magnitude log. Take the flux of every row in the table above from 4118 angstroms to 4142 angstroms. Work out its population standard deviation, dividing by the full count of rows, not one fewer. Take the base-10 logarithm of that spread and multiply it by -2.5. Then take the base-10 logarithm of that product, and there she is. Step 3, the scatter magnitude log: 0.42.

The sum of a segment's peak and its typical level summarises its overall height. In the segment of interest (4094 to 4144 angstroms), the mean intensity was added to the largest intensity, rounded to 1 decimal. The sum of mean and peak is 3.4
